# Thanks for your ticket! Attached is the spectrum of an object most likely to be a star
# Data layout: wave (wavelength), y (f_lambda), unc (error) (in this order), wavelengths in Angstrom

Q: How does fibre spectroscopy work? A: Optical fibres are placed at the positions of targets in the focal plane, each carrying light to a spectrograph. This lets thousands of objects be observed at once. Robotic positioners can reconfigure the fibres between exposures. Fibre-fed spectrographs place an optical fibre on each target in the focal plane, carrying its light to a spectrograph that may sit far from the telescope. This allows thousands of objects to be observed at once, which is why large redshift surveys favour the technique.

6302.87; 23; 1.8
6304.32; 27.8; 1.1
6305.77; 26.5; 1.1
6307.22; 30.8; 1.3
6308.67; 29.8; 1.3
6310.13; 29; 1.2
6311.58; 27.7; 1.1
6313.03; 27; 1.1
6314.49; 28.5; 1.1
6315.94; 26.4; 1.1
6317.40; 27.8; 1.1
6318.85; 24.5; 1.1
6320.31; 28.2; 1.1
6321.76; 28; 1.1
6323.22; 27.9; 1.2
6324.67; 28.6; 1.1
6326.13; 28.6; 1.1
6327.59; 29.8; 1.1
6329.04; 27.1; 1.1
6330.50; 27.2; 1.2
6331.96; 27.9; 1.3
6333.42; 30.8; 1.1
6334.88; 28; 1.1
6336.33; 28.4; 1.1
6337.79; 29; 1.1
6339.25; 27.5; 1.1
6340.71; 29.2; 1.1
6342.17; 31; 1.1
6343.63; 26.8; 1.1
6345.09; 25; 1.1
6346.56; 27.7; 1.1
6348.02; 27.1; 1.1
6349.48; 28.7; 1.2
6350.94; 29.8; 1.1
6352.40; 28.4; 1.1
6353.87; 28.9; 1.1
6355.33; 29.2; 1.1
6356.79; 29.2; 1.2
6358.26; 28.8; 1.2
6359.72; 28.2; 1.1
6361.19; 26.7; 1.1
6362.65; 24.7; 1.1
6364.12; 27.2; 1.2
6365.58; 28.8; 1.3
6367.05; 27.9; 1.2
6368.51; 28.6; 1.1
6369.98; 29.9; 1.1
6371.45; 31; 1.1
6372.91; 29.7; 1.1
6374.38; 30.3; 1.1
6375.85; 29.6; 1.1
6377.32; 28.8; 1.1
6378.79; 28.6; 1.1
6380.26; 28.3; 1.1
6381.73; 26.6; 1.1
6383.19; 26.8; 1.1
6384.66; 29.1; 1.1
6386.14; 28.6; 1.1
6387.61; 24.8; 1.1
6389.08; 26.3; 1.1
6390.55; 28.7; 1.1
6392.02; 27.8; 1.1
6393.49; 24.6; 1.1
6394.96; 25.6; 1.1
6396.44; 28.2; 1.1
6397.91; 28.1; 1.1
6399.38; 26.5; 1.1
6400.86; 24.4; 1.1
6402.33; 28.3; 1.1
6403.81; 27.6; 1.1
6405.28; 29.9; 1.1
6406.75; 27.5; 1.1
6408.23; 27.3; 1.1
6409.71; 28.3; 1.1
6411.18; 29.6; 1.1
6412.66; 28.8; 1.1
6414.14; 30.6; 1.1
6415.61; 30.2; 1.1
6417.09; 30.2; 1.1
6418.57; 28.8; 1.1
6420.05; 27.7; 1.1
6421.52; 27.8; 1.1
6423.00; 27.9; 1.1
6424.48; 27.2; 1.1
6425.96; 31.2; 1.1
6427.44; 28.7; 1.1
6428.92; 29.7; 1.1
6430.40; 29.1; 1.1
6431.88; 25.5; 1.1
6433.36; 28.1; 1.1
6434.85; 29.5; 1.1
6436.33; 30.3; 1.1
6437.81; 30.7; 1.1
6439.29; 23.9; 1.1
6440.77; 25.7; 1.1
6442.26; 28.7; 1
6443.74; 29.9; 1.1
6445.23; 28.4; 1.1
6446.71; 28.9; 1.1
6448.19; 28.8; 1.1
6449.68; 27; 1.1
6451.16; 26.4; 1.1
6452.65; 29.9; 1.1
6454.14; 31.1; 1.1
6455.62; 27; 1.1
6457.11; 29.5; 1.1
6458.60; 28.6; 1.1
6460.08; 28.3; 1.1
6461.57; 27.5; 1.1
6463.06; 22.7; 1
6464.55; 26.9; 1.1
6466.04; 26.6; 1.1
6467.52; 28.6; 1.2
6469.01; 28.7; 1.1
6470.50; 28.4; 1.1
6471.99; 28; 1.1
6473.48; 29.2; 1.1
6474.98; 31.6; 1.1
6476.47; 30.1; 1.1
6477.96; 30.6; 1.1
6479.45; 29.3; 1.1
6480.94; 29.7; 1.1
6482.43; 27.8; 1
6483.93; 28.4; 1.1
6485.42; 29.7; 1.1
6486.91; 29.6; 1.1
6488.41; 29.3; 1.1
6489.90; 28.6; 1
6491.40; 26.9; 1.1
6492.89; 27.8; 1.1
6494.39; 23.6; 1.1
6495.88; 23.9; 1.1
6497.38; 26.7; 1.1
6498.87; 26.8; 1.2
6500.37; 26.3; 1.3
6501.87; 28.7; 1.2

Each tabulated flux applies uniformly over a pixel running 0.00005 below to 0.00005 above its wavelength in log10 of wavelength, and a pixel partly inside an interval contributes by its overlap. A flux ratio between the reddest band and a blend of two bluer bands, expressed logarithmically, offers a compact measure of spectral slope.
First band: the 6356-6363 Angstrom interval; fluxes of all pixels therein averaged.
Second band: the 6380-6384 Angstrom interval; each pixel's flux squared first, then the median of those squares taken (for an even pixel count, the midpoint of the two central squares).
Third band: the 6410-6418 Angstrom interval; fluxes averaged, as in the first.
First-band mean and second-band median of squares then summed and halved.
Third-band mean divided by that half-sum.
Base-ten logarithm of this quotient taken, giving -1.10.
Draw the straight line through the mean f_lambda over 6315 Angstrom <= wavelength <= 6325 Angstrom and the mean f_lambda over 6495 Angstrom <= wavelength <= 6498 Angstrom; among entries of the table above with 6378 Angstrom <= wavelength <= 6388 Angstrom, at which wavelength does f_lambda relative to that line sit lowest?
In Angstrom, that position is 6387.61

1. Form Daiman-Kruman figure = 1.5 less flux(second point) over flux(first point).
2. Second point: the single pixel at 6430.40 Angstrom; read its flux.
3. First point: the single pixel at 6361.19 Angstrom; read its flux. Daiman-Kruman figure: 0.41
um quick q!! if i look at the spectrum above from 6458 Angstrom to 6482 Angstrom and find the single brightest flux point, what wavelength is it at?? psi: 6474.98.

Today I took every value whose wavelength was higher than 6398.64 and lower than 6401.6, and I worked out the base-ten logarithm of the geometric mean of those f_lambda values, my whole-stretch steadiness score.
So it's 1.405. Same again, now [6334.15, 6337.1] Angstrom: 1.450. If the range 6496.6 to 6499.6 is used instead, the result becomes 1.427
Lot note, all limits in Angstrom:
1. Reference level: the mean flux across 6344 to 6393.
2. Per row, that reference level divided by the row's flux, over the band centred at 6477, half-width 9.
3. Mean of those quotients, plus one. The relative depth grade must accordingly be 1.96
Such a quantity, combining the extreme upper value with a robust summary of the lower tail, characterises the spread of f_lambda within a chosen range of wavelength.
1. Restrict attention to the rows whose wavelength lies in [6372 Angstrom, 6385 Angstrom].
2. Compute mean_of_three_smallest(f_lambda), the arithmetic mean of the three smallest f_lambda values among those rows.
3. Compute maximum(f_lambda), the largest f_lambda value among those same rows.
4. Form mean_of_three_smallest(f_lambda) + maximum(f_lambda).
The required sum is 57.5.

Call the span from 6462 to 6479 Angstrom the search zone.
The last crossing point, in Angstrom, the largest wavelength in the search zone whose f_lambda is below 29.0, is 6471.99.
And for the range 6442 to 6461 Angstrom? 6460.08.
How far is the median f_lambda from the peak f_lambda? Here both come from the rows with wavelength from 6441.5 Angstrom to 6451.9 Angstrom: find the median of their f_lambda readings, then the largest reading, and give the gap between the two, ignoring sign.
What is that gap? 1.20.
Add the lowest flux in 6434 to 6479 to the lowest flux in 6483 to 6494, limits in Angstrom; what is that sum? 49.6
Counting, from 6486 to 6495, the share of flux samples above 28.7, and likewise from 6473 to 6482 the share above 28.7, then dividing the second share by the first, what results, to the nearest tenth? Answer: 3.0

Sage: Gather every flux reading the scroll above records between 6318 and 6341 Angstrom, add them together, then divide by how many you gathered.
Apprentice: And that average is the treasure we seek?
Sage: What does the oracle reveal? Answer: 28.2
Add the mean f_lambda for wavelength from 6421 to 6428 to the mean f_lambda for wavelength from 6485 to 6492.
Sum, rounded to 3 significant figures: 57.4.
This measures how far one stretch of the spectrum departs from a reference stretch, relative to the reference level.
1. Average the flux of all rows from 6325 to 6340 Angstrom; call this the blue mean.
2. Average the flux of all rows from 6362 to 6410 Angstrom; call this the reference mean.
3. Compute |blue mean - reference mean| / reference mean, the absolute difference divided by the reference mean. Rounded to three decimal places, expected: 0.022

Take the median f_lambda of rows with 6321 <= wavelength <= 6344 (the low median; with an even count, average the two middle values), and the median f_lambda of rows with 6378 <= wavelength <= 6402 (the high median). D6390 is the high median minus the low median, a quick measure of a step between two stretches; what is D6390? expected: -0.9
